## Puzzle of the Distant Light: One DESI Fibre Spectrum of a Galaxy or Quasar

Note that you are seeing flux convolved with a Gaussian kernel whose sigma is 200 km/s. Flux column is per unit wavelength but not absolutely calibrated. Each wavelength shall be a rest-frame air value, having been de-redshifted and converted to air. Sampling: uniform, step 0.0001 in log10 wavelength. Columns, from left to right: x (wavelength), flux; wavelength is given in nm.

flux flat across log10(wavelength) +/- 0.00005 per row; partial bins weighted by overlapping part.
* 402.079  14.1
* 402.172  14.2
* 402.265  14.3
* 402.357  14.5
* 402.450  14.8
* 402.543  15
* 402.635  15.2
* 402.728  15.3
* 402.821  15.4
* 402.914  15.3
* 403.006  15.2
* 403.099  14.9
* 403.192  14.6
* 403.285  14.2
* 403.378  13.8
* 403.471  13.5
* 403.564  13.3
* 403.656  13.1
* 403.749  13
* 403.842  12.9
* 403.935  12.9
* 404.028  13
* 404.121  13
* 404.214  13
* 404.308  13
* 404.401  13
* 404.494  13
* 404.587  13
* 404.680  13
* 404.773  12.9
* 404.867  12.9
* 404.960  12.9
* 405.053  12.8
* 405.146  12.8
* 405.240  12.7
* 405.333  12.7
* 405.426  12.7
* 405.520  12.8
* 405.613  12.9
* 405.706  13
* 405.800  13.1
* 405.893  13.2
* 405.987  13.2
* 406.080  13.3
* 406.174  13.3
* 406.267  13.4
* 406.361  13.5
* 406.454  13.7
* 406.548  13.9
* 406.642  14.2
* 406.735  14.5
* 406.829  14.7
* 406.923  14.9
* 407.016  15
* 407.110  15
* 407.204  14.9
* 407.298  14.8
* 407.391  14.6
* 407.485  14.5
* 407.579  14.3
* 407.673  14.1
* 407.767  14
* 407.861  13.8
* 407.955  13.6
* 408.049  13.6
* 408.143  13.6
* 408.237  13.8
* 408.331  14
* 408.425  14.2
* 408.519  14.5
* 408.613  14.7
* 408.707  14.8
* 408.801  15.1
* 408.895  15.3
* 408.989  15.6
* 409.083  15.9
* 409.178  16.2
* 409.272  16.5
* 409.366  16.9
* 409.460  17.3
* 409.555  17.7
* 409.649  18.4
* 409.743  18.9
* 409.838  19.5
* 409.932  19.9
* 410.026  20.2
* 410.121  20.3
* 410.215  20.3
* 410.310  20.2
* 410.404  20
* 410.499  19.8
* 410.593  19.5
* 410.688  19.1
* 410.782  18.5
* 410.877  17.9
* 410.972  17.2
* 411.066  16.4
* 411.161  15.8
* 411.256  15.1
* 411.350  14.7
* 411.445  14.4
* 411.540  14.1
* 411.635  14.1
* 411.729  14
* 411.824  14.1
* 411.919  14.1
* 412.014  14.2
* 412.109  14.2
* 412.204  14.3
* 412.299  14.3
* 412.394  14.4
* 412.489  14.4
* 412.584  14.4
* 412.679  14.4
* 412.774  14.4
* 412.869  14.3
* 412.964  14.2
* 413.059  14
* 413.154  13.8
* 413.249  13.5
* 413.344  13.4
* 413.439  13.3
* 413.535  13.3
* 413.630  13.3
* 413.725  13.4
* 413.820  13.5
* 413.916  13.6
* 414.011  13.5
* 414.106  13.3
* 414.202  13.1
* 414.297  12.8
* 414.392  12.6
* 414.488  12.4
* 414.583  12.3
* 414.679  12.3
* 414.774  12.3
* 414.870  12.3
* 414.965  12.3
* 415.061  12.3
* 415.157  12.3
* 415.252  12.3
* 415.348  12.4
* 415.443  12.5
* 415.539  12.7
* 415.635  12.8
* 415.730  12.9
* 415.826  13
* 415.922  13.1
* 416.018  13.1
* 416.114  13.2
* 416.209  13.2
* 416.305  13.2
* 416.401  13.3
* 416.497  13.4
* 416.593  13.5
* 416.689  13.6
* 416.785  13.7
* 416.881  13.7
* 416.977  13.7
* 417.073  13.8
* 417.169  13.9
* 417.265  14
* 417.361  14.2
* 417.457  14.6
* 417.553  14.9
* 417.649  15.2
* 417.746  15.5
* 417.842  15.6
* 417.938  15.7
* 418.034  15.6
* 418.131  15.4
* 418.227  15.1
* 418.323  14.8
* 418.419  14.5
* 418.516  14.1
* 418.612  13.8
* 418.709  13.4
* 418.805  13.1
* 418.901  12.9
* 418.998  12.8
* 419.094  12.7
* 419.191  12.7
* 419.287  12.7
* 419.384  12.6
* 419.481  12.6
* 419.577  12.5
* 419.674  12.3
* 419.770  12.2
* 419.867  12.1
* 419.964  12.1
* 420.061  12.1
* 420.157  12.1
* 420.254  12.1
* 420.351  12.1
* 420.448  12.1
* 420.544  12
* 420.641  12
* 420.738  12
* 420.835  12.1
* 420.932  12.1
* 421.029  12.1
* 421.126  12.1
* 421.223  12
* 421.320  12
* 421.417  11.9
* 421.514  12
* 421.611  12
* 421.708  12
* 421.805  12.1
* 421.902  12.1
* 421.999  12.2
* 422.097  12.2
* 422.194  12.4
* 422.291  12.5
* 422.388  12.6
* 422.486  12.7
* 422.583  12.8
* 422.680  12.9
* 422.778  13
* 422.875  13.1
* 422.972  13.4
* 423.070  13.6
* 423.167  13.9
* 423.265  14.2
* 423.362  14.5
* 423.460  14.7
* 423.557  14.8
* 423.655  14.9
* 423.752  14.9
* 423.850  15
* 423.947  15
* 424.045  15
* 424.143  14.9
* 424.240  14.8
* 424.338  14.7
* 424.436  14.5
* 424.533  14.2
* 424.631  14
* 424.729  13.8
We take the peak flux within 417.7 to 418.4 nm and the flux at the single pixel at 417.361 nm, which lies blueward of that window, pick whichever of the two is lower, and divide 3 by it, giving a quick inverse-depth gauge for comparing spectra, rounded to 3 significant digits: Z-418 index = 0.211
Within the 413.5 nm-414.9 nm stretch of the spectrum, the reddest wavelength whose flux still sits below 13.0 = 414.870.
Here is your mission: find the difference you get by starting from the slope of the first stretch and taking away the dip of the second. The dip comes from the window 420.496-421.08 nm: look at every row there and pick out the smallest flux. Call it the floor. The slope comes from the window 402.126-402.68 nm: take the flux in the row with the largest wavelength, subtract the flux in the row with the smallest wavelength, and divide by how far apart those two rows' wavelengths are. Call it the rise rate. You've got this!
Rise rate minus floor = -9.8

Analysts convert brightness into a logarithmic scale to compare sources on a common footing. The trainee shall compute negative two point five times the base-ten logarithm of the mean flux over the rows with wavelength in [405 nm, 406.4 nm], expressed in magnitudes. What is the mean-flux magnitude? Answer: -2.79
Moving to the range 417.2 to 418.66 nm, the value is -2.93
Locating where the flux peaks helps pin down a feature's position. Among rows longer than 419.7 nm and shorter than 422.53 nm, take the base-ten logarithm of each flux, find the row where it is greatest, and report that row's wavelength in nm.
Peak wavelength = 422.486 nm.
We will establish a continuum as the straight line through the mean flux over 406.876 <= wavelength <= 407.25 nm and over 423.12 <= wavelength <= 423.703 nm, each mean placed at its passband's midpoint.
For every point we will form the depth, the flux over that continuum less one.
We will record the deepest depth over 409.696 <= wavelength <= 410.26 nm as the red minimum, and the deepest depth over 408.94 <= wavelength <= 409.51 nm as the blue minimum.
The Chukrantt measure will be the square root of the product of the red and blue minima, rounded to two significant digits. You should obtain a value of 0.11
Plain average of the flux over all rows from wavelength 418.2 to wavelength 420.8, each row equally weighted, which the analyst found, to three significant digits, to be 12.8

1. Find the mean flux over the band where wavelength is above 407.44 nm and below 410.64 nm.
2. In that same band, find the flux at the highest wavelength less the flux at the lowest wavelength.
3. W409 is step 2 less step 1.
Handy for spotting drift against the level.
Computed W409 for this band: -11.5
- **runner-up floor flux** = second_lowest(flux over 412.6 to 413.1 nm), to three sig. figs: 14.2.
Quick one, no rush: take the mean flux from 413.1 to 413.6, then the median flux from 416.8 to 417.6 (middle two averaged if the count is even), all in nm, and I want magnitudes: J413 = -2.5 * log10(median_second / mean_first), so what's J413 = -0.039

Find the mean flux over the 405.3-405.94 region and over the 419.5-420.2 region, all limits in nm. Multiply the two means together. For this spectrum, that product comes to 158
